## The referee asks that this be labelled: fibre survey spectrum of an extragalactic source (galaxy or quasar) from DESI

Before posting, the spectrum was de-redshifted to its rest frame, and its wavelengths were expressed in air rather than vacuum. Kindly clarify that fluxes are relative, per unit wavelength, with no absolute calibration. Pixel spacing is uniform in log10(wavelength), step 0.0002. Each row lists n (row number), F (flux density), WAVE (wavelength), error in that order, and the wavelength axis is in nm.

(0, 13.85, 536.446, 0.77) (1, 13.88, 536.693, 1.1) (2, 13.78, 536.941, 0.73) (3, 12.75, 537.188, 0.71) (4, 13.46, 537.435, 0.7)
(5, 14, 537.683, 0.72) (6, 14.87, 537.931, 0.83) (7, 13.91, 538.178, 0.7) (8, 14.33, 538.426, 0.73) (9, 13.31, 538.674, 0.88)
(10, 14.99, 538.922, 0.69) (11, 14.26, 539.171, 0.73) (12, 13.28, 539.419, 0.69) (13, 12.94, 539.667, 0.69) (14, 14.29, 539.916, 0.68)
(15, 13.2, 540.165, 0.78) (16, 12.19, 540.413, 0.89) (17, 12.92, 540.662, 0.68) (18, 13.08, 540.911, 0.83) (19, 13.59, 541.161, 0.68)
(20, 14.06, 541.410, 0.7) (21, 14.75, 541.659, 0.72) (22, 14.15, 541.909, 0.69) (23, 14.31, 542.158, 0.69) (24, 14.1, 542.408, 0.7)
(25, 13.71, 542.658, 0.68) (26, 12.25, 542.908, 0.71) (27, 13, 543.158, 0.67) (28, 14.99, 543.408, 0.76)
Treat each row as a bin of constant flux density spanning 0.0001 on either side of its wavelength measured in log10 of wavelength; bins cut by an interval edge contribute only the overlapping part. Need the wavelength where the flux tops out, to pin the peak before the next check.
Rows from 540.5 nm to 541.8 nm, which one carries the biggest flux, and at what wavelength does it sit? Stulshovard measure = 541.659 nm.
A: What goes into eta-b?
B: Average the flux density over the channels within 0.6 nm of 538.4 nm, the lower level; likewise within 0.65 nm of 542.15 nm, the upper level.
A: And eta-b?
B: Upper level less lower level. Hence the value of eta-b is -0.08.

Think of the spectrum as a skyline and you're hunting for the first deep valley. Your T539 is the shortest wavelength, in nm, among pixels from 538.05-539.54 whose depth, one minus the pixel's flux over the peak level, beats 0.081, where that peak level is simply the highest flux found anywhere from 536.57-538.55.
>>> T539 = 538.674 nm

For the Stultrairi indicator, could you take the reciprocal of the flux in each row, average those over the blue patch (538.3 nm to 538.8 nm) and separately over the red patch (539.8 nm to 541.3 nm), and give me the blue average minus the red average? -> -0.0034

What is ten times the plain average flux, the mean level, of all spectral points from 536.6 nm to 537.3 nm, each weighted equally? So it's 135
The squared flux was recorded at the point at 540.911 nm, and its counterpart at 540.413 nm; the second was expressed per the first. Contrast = 0.9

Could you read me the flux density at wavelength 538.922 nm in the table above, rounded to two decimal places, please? 14.99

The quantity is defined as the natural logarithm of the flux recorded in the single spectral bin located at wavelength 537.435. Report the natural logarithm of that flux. 2.60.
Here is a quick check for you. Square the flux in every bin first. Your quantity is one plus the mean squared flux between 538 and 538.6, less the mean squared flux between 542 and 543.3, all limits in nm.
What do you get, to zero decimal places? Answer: 18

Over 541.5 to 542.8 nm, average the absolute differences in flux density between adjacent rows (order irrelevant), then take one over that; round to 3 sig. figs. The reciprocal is 2.94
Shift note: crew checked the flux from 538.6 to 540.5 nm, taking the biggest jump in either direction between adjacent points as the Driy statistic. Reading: 1.7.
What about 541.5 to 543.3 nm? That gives 1.5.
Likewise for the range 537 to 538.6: 1.0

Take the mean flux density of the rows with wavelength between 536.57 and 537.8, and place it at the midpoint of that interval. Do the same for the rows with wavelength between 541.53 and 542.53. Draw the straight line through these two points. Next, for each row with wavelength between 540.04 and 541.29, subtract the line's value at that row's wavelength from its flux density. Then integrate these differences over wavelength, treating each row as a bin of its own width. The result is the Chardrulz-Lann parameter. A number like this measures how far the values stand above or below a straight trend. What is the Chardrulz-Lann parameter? -1.4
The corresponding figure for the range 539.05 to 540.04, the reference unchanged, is -0.2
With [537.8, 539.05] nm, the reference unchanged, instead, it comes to 0.6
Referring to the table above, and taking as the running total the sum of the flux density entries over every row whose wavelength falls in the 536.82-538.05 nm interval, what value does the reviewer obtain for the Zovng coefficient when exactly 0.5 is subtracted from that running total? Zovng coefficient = 68.4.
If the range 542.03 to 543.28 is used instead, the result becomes 66.9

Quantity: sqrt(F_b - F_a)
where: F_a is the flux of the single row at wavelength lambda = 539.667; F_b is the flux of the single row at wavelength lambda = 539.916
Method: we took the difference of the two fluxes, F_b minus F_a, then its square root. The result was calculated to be 1.2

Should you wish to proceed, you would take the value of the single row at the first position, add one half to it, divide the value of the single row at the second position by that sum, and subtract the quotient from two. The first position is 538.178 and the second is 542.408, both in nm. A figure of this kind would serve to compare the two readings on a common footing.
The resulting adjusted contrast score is 1.02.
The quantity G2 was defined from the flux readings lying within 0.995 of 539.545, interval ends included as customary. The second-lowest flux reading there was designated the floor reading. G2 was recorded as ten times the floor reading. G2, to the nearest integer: 129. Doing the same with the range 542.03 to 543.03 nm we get 137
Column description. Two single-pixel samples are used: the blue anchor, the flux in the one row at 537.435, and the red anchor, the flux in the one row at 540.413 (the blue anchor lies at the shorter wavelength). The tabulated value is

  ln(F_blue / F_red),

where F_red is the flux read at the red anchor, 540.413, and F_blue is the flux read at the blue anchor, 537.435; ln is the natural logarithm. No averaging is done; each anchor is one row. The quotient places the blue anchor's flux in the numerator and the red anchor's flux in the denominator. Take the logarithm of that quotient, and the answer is 0.099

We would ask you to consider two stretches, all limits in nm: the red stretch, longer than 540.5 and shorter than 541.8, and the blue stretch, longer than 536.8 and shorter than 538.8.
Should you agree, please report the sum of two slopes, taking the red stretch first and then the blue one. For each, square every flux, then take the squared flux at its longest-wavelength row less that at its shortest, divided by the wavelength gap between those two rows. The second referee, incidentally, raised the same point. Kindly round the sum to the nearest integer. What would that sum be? 43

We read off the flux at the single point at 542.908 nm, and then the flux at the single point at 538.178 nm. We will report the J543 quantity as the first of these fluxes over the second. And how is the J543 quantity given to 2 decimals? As 0.88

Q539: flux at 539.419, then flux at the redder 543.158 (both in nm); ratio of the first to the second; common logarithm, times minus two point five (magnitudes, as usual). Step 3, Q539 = -0.02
